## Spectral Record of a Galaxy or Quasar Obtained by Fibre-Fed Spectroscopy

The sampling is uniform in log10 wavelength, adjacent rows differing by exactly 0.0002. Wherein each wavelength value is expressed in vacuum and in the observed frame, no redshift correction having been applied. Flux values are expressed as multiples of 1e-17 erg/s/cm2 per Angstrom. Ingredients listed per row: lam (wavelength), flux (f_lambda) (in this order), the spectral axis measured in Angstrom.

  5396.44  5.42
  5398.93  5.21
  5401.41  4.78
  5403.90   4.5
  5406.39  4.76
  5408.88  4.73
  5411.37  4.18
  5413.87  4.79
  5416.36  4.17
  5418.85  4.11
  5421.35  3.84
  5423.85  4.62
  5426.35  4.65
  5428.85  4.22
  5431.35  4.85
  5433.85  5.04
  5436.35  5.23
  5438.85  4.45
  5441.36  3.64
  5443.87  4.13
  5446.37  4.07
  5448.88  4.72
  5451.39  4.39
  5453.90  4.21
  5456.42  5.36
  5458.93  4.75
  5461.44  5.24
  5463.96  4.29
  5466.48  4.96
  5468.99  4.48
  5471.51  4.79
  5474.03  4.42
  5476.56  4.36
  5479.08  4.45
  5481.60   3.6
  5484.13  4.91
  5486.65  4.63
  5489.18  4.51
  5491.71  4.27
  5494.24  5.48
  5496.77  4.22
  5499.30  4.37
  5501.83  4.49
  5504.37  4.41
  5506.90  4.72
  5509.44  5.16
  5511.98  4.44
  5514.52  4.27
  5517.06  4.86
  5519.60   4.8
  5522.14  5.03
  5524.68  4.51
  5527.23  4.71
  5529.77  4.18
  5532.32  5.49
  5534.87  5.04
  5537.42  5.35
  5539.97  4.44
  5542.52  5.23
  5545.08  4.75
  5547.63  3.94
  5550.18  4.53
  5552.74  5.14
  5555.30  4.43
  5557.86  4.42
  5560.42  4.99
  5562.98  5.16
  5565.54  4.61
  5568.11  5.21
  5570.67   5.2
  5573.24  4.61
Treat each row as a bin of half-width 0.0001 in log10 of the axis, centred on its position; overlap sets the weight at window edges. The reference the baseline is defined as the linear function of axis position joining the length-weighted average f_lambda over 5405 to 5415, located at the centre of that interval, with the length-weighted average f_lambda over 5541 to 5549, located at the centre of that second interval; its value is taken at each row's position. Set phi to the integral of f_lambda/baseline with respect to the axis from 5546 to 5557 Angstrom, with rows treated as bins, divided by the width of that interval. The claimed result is 0.97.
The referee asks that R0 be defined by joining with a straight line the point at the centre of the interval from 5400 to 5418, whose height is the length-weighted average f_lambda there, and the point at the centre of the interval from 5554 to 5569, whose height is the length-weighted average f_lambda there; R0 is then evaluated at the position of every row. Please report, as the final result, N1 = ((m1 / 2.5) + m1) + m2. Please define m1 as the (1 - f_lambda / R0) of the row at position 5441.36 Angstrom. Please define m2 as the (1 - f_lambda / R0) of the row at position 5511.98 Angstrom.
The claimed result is 0.352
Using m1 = 0.21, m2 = 0.06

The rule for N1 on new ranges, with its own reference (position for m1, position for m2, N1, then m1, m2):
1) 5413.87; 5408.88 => -0.107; -0.05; -0.04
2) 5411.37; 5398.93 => -0.031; 0.08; -0.15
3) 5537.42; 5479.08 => -0.129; -0.13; 0.05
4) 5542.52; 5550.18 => -0.086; -0.10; 0.05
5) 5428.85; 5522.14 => 0.049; 0.08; -0.06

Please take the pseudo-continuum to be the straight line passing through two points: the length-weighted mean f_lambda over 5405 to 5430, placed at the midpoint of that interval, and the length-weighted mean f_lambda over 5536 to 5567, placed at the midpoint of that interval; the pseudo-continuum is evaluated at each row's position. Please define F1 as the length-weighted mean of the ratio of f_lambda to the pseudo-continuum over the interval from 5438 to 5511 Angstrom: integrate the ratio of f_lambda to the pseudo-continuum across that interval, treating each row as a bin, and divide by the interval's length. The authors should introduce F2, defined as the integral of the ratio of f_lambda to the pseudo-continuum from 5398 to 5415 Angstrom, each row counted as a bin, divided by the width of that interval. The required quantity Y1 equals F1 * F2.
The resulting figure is 1.07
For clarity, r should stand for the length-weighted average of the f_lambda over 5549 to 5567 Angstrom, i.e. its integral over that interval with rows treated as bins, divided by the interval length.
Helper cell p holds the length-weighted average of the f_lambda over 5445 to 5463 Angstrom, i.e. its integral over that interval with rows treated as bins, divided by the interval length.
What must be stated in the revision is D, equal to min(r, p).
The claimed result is 4.67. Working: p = 4.67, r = 4.76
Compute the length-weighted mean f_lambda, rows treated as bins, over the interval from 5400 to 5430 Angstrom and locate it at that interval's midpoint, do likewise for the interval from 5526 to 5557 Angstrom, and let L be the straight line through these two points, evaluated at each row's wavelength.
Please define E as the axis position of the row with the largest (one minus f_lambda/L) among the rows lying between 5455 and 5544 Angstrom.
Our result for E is 5481.60 Angstrom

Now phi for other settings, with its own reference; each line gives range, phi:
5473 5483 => 0.91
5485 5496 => 1.02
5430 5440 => 1.06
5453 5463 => 1.06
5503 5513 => 1.01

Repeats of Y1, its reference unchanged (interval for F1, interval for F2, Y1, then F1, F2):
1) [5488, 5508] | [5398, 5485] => 1.00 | 0.99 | 1.015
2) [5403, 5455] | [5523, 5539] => 1.04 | 1.00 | 1.037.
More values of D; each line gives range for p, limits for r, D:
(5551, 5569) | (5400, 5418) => 4.56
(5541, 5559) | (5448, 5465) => 4.63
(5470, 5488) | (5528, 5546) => 4.45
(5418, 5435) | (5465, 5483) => 4.44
